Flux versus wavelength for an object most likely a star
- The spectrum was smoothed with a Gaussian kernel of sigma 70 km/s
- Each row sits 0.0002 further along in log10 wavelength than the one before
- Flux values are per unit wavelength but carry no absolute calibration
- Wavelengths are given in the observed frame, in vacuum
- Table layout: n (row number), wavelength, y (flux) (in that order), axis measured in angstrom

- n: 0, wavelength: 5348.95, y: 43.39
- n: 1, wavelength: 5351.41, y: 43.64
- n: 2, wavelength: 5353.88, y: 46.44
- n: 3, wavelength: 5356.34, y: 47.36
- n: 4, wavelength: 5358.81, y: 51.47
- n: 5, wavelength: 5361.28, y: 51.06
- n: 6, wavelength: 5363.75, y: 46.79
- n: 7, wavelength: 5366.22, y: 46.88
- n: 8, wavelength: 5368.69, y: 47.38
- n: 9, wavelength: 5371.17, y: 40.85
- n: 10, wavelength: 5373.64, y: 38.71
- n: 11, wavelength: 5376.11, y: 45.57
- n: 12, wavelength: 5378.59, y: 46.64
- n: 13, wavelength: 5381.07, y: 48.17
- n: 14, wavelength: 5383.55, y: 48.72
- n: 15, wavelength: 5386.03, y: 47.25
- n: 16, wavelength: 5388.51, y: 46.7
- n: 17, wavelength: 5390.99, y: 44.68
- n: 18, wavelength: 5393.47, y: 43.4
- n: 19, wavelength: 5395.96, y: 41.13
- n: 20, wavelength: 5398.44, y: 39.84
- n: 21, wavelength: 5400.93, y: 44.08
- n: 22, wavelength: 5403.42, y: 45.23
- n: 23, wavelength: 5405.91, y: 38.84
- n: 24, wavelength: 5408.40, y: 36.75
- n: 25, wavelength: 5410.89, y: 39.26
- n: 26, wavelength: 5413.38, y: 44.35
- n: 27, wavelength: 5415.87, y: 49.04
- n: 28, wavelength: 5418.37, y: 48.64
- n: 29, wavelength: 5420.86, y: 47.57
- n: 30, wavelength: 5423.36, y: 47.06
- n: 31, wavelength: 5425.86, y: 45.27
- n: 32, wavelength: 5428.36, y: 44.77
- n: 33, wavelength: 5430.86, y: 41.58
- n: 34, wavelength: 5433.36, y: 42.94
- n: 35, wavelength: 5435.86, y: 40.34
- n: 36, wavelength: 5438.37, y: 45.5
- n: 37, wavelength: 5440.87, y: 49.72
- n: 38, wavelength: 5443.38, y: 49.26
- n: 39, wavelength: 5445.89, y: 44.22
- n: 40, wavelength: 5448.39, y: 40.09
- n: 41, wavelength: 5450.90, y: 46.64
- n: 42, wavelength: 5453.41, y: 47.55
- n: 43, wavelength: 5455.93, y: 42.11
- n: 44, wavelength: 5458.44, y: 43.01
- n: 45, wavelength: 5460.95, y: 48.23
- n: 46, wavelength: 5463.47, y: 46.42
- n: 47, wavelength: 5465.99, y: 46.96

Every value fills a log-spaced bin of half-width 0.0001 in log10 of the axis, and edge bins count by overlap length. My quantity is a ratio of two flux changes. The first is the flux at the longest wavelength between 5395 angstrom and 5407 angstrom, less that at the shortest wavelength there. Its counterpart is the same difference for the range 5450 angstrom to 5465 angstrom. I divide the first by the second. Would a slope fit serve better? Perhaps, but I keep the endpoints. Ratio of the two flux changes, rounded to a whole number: 10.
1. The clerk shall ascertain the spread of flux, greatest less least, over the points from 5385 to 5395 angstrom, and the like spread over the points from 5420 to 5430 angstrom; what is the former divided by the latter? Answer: 1.4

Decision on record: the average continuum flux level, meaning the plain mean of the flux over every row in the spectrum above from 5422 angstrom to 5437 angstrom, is 43.7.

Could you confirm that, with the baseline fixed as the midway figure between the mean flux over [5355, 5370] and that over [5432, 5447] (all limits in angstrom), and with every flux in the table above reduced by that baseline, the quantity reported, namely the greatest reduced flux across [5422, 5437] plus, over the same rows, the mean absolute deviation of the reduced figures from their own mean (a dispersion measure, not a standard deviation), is 2.2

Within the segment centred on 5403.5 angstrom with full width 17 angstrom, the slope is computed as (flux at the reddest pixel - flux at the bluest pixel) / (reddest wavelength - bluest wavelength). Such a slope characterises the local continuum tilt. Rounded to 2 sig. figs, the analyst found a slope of -0.13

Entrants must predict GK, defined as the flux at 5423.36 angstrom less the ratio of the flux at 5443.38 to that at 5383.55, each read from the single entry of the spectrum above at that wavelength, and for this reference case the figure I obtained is 46.0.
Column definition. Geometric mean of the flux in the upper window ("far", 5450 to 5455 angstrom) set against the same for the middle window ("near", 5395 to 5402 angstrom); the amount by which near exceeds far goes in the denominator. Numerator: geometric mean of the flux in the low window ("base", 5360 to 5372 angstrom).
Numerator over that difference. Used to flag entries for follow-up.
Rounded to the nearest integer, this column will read -9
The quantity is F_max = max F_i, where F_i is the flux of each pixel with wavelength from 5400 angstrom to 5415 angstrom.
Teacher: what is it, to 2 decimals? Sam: 45.23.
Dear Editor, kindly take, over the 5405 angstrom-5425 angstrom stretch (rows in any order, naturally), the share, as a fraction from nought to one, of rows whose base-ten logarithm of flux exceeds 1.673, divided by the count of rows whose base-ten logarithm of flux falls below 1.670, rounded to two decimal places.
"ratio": 0.09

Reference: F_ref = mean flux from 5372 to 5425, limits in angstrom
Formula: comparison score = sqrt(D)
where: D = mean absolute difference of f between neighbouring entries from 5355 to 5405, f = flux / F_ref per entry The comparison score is 0.224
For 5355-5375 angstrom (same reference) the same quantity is 0.241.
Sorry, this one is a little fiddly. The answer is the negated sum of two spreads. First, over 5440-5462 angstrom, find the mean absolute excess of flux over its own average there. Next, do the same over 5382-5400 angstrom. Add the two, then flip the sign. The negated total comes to -5.6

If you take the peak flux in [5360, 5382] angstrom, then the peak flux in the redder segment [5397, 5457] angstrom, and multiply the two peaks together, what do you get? 2539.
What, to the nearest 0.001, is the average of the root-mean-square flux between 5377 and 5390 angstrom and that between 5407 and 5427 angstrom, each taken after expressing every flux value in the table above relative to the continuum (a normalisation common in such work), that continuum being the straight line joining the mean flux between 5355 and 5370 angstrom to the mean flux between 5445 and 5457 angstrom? 0.992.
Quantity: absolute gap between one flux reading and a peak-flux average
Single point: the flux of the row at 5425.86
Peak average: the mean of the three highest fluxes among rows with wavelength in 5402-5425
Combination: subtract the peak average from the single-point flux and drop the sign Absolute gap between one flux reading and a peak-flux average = 3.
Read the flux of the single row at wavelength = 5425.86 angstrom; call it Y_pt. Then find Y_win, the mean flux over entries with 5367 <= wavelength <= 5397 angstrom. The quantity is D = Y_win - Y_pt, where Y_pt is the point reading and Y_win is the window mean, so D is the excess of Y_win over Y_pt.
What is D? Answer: 0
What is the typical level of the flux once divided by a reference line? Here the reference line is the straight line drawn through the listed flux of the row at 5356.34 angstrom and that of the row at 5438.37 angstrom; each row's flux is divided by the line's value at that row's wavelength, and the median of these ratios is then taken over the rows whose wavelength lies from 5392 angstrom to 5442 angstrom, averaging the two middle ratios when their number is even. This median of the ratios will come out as 0.96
